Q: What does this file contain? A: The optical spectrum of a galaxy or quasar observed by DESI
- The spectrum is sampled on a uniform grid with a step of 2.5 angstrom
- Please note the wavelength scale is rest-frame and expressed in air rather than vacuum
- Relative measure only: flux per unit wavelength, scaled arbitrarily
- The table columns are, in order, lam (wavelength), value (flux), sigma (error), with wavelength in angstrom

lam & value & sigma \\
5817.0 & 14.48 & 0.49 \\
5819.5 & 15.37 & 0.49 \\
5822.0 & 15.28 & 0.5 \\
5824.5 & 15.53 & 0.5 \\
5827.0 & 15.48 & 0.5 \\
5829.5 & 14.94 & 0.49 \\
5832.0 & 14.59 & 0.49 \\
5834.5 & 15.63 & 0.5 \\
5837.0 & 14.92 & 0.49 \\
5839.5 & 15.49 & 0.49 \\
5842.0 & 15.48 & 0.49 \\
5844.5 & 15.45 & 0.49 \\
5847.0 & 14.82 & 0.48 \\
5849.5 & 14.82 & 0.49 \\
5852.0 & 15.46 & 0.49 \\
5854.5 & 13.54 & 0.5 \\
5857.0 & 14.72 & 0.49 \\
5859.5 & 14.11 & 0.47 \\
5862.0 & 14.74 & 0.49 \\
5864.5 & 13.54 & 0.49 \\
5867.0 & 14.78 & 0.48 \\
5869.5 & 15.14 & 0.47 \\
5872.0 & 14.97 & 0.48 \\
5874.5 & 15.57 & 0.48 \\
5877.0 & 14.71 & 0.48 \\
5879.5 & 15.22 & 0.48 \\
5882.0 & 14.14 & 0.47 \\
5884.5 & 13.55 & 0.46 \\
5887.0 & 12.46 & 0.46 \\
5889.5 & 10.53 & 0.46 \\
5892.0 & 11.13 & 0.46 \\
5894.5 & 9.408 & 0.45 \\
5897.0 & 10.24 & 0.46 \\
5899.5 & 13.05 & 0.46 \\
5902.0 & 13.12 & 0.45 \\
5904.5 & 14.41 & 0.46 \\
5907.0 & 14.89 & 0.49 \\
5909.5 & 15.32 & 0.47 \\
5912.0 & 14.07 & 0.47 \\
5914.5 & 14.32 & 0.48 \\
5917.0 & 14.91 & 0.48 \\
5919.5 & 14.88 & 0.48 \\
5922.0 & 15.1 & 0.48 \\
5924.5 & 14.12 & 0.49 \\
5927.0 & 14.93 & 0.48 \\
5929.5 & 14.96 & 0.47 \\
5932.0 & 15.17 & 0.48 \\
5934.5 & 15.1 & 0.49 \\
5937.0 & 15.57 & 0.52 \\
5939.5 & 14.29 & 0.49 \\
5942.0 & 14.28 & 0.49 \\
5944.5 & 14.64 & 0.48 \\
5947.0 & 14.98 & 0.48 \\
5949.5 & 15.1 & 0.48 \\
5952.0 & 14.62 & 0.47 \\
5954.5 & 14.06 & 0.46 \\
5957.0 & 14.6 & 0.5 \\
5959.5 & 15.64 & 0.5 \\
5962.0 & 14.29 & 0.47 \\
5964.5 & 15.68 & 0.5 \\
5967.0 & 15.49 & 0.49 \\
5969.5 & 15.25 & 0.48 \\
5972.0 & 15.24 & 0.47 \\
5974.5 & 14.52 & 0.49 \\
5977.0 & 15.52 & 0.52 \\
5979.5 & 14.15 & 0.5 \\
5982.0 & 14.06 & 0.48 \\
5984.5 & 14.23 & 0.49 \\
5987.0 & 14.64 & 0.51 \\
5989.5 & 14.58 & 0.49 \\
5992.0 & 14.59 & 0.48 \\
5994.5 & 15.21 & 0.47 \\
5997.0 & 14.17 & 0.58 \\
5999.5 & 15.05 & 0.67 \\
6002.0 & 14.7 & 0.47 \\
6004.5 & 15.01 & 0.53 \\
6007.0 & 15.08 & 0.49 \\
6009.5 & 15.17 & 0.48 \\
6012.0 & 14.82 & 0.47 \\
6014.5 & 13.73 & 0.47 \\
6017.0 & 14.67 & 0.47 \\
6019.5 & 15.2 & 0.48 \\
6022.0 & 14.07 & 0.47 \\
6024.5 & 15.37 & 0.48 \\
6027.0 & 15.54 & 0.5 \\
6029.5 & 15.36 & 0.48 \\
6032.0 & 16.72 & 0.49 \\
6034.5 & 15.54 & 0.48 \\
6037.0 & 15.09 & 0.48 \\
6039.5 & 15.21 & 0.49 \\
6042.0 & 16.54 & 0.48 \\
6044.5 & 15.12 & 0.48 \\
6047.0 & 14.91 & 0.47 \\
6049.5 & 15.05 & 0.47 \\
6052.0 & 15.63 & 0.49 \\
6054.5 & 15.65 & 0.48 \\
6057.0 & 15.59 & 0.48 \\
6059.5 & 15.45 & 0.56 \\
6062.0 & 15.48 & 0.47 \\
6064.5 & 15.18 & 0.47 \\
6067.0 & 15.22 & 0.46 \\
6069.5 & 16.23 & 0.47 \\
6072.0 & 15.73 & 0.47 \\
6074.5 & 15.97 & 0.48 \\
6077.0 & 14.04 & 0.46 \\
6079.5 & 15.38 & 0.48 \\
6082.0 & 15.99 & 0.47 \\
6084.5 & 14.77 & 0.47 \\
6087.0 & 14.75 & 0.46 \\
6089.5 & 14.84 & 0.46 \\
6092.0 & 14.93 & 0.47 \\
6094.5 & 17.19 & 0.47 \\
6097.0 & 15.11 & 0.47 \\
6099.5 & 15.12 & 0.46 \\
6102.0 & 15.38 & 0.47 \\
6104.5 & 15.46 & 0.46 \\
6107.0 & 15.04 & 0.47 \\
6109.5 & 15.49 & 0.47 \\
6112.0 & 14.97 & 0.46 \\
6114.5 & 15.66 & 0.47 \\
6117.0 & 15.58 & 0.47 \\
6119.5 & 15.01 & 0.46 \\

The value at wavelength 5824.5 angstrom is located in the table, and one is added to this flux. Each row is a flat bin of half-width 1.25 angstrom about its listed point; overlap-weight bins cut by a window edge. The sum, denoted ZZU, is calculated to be 16.5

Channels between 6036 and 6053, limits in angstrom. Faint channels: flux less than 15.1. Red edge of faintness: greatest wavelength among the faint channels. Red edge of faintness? 6049.5 angstrom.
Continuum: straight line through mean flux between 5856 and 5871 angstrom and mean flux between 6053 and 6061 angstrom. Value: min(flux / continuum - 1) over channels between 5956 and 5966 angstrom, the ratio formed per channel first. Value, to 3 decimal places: -0.050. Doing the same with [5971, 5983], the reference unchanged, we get -0.072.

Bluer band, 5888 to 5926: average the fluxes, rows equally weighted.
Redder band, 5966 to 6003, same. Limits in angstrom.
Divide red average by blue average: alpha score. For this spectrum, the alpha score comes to 1.11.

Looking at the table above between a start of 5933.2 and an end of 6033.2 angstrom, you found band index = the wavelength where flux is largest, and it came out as 6032.0 angstrom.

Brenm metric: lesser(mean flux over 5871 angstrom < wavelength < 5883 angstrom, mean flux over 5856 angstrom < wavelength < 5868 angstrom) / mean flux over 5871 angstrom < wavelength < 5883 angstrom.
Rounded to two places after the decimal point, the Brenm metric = 0.96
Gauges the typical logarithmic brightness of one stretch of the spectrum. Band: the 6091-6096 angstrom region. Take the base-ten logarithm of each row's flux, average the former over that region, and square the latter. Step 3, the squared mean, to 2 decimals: 1.45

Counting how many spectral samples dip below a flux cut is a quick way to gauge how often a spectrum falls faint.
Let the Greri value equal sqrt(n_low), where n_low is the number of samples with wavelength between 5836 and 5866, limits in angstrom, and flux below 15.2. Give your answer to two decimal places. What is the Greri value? 2.83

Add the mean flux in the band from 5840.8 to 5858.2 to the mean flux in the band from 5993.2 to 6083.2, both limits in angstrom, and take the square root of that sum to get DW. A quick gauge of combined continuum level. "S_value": 5.49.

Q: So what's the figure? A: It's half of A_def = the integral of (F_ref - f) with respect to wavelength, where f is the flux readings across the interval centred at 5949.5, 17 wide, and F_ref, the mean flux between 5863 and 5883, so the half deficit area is 1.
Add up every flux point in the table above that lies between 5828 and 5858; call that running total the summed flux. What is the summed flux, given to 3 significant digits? 180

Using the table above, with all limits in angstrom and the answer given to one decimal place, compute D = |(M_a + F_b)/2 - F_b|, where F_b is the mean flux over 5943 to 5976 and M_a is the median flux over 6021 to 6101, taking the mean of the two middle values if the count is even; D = 0.2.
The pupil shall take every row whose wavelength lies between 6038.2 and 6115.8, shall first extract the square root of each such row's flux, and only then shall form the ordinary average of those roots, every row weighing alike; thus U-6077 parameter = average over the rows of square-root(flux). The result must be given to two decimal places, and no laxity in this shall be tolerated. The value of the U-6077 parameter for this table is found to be 3.92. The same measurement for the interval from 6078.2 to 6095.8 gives 3.92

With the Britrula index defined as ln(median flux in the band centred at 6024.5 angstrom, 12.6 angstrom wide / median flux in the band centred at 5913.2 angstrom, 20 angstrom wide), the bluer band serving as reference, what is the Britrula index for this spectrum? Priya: 0.031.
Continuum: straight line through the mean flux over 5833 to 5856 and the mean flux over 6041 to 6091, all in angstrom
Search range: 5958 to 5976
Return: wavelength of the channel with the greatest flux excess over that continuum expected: 5964.5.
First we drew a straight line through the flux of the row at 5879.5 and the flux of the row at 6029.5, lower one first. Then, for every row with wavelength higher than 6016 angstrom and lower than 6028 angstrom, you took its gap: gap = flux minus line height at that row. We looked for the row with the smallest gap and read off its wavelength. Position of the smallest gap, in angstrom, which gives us 6022.0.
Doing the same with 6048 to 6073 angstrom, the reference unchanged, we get 6049.5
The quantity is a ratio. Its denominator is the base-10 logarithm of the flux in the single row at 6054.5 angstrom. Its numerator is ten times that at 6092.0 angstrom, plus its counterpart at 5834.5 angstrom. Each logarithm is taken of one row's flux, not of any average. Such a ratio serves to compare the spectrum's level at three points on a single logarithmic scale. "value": 10.8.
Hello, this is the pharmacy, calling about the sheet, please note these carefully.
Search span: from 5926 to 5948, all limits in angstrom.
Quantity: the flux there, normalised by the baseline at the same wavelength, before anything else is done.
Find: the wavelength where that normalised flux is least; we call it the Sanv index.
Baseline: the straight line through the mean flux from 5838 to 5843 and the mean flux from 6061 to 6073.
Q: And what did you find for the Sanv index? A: 5942.0 angstrom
